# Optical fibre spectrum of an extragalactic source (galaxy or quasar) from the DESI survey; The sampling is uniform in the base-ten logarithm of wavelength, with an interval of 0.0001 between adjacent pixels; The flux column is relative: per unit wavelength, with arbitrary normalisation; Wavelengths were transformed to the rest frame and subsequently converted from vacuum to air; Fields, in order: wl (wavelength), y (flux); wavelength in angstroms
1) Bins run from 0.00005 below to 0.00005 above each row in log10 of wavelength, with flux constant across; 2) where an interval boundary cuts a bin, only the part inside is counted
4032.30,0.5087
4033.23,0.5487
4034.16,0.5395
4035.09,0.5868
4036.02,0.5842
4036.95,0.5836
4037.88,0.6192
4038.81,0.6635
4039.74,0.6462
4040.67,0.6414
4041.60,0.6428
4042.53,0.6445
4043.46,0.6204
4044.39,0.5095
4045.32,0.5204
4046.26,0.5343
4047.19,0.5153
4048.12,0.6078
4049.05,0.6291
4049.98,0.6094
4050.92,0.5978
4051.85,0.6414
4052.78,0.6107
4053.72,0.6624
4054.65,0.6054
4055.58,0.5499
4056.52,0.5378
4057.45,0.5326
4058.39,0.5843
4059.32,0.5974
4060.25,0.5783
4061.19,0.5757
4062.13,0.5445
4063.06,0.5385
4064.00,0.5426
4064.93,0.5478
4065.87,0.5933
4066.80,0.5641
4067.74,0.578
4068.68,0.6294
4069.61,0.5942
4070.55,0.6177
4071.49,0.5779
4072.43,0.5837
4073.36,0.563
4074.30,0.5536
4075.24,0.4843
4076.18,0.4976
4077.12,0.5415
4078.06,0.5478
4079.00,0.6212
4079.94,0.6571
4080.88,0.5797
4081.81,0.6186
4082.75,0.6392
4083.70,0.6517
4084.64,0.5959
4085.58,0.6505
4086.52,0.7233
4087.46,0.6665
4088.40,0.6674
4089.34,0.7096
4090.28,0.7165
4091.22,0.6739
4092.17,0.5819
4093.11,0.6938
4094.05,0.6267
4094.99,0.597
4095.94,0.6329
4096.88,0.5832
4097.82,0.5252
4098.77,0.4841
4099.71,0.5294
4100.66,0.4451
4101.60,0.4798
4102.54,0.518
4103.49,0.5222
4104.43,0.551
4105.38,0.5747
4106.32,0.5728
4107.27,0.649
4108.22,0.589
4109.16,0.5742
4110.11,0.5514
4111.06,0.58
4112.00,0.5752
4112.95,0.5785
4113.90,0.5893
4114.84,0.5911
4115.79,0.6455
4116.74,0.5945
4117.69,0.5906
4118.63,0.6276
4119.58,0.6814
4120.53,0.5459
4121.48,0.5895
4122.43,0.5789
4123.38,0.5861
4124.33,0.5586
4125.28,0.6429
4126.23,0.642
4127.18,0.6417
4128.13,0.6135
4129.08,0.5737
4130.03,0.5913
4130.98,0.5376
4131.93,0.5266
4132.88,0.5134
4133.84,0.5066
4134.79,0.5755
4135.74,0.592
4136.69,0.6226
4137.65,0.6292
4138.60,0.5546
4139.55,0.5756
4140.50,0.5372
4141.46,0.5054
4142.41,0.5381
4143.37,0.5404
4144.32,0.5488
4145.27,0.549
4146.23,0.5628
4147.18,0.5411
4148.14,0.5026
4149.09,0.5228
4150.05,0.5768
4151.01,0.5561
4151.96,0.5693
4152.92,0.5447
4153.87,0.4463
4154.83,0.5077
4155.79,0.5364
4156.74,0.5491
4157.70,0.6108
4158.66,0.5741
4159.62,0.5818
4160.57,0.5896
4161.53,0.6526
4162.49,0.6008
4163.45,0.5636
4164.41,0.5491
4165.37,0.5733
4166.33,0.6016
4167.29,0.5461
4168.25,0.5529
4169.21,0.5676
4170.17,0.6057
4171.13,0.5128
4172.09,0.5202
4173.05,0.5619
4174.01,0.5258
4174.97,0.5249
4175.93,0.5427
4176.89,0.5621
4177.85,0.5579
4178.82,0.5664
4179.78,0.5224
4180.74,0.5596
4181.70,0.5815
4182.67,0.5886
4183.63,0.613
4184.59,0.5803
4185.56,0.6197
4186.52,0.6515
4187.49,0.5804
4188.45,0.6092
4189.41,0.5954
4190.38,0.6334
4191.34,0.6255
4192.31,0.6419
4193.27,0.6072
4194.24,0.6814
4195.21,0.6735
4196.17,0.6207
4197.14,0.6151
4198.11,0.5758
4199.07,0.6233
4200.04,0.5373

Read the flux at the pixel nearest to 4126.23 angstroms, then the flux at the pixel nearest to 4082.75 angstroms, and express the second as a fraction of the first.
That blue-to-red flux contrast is 0.996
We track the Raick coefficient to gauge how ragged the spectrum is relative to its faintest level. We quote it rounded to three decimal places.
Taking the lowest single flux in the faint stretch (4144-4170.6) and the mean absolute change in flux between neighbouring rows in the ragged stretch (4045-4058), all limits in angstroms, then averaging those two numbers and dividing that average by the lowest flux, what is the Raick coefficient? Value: 0.537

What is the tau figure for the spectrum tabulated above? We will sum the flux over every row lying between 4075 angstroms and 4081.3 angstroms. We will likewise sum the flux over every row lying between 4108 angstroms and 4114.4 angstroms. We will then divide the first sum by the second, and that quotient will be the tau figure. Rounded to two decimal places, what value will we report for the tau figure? 0.97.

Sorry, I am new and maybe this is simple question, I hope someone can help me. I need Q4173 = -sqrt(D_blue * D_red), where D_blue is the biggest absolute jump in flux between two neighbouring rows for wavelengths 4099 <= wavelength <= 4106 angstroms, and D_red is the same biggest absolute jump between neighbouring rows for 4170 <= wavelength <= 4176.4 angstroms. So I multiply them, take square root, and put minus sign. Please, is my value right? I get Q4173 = -0.088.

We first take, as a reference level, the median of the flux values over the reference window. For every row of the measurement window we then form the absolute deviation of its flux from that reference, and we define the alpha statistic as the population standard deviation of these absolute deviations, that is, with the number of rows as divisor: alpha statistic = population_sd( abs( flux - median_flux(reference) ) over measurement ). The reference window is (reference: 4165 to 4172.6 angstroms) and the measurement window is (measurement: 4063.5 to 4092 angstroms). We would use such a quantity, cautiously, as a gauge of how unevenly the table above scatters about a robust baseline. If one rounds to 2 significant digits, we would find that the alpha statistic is 0.047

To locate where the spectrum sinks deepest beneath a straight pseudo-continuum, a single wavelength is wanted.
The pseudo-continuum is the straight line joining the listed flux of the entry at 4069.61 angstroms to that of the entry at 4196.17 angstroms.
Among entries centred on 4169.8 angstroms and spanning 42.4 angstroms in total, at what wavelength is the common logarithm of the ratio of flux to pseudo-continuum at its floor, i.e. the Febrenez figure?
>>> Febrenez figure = 4153.87 angstroms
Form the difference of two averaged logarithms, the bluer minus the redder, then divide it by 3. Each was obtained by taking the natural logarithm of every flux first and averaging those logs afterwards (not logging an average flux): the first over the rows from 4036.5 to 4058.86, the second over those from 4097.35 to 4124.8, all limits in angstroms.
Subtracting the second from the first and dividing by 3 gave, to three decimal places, 0.016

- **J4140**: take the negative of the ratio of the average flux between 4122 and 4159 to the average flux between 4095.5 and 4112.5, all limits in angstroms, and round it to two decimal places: -1.02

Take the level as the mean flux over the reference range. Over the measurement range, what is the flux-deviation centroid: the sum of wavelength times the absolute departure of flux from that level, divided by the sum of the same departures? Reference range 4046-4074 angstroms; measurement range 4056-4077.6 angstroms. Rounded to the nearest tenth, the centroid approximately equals 4068.3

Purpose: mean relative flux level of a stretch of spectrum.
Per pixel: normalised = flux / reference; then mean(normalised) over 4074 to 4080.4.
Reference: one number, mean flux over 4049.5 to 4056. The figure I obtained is 0.91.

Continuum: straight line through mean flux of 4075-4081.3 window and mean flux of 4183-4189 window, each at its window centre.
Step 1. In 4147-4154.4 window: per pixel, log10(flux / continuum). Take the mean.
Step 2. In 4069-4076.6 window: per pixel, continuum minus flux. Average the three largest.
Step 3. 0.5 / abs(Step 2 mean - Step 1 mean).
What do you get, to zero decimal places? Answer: 5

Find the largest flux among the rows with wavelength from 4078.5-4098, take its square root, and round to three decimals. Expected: 0.850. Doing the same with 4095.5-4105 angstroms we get 0.796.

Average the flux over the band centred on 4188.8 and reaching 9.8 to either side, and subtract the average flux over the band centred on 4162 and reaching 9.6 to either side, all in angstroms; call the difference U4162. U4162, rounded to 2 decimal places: 0.05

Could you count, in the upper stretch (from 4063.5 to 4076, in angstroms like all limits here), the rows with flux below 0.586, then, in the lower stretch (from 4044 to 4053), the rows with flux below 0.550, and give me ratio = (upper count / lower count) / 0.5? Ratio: 4.5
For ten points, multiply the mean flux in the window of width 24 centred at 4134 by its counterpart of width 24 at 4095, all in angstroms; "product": 0.342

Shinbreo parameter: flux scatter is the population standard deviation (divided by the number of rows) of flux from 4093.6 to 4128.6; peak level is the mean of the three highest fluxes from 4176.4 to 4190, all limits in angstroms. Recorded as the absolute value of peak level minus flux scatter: 0.578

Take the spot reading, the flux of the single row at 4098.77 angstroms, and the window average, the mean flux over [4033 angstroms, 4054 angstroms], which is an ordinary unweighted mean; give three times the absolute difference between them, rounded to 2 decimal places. 0.34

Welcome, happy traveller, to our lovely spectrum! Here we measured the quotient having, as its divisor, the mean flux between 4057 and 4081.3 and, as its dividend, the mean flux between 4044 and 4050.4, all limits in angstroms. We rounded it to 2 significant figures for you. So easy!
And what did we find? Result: 0.98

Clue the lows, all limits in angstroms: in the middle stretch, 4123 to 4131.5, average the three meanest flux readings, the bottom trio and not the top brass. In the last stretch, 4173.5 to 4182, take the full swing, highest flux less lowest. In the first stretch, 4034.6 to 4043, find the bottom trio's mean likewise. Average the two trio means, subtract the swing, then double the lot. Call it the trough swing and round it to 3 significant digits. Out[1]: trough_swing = 1.02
